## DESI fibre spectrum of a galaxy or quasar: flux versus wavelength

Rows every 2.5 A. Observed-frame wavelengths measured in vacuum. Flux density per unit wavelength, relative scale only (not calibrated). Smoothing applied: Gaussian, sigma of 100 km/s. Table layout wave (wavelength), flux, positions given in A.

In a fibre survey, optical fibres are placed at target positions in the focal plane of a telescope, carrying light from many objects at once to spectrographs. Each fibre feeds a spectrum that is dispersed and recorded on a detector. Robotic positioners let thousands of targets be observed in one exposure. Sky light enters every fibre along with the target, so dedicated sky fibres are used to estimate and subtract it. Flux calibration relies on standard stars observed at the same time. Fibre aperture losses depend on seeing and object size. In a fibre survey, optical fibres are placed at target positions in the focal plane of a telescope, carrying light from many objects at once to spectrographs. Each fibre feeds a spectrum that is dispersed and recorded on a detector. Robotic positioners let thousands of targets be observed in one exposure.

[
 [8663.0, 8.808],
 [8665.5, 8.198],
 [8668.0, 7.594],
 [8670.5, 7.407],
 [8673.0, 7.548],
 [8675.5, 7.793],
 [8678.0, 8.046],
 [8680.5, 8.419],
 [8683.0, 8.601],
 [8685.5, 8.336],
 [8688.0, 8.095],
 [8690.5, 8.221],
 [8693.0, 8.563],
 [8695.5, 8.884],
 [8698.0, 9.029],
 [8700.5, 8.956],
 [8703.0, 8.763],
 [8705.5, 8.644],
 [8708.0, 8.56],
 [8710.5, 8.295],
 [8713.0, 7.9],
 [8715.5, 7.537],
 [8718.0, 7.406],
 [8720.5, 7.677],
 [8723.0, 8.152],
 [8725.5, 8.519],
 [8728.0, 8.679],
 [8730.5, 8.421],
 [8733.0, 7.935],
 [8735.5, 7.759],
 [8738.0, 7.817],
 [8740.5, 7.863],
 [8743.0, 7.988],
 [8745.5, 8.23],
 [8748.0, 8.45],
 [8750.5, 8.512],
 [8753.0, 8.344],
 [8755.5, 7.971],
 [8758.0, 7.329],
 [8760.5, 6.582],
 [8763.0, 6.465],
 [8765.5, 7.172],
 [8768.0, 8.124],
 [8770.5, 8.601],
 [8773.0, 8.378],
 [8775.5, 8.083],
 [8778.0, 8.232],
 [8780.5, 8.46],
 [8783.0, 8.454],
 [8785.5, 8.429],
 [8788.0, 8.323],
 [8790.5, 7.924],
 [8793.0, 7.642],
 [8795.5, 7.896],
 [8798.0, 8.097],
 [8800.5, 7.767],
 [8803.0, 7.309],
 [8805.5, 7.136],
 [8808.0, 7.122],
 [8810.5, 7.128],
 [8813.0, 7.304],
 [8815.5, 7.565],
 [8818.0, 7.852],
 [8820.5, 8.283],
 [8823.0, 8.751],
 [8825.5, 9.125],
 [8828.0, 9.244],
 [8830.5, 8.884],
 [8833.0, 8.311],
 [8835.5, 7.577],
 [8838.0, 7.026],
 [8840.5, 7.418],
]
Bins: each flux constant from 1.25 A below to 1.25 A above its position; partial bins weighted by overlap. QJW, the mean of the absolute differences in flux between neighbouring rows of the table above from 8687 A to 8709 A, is 0.18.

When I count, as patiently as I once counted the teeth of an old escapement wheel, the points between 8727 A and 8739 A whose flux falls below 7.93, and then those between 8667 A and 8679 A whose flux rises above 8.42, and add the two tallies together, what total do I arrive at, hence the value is 2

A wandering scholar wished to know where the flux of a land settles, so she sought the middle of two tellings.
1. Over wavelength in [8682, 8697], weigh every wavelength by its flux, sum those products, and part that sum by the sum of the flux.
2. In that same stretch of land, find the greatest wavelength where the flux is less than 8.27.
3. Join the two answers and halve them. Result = 8689.9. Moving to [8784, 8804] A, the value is 8798.5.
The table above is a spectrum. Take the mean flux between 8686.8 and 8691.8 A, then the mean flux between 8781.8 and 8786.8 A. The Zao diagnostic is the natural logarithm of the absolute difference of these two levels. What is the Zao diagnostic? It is -1.3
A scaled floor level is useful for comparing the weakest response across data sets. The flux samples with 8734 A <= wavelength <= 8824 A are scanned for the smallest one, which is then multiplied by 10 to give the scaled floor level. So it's 65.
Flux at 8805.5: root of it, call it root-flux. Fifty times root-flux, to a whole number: 134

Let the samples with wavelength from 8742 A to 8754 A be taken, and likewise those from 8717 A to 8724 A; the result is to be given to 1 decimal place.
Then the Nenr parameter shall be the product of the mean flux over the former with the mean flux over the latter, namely 64.3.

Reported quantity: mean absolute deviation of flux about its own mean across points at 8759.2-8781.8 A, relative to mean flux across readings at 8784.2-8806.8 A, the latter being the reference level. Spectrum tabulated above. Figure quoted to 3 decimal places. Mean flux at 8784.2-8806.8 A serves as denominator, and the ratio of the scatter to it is 0.089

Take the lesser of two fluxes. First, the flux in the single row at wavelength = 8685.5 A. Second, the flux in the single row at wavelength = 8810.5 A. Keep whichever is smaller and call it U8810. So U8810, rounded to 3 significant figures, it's 7.13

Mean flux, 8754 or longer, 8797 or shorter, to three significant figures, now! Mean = 7.89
